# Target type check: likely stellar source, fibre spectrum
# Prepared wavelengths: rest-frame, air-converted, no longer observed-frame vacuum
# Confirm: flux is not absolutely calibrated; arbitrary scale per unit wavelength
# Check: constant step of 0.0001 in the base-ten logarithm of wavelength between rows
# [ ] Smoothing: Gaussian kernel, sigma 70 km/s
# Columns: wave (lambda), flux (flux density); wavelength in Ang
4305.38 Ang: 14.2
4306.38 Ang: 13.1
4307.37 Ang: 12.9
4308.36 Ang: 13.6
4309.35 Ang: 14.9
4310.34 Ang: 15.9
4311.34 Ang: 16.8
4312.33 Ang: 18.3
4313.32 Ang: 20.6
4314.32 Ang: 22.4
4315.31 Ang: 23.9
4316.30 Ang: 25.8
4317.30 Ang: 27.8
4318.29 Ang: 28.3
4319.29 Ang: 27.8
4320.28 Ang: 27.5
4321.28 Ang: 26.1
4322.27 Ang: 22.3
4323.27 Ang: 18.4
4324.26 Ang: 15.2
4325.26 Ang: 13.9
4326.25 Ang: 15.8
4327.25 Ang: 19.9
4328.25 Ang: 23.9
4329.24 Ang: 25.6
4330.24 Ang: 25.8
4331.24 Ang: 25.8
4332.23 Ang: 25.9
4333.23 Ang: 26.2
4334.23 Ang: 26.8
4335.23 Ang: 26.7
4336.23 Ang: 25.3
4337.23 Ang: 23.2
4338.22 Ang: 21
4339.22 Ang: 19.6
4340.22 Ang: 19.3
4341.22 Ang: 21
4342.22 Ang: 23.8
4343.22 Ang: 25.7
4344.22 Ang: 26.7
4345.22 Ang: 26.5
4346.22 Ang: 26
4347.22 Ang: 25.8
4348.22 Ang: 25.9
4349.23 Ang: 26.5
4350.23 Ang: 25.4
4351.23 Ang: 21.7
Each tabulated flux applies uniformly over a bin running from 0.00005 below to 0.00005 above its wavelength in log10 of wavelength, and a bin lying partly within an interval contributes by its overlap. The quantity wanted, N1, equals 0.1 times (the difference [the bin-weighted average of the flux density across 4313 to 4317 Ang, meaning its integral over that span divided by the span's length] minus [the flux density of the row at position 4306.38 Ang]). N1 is 1.04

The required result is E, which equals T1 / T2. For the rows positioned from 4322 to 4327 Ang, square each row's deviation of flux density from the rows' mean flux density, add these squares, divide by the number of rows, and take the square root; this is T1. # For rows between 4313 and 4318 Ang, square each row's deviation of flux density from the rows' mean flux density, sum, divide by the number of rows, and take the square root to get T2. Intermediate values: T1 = 3.0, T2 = 2.5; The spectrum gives 1.2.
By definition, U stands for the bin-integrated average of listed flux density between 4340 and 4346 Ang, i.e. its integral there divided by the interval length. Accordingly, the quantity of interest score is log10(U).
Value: 1.38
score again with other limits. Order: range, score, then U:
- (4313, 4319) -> 1.40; 25.0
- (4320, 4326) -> 1.30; 20.1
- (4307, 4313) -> 1.19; 15.6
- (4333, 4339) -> 1.39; 24.6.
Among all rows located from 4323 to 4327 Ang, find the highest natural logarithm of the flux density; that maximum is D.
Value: 2.91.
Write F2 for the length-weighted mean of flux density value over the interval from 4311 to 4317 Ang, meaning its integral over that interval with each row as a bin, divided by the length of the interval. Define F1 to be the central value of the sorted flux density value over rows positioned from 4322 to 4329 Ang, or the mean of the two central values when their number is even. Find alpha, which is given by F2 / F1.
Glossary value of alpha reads 1.18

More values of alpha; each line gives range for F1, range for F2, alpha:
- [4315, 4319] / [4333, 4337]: 0.97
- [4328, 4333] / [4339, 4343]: 0.83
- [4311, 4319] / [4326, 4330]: 0.95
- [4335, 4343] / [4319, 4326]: 0.96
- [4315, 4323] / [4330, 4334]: 0.97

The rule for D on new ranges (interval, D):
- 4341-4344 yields 3.25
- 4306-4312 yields 2.82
